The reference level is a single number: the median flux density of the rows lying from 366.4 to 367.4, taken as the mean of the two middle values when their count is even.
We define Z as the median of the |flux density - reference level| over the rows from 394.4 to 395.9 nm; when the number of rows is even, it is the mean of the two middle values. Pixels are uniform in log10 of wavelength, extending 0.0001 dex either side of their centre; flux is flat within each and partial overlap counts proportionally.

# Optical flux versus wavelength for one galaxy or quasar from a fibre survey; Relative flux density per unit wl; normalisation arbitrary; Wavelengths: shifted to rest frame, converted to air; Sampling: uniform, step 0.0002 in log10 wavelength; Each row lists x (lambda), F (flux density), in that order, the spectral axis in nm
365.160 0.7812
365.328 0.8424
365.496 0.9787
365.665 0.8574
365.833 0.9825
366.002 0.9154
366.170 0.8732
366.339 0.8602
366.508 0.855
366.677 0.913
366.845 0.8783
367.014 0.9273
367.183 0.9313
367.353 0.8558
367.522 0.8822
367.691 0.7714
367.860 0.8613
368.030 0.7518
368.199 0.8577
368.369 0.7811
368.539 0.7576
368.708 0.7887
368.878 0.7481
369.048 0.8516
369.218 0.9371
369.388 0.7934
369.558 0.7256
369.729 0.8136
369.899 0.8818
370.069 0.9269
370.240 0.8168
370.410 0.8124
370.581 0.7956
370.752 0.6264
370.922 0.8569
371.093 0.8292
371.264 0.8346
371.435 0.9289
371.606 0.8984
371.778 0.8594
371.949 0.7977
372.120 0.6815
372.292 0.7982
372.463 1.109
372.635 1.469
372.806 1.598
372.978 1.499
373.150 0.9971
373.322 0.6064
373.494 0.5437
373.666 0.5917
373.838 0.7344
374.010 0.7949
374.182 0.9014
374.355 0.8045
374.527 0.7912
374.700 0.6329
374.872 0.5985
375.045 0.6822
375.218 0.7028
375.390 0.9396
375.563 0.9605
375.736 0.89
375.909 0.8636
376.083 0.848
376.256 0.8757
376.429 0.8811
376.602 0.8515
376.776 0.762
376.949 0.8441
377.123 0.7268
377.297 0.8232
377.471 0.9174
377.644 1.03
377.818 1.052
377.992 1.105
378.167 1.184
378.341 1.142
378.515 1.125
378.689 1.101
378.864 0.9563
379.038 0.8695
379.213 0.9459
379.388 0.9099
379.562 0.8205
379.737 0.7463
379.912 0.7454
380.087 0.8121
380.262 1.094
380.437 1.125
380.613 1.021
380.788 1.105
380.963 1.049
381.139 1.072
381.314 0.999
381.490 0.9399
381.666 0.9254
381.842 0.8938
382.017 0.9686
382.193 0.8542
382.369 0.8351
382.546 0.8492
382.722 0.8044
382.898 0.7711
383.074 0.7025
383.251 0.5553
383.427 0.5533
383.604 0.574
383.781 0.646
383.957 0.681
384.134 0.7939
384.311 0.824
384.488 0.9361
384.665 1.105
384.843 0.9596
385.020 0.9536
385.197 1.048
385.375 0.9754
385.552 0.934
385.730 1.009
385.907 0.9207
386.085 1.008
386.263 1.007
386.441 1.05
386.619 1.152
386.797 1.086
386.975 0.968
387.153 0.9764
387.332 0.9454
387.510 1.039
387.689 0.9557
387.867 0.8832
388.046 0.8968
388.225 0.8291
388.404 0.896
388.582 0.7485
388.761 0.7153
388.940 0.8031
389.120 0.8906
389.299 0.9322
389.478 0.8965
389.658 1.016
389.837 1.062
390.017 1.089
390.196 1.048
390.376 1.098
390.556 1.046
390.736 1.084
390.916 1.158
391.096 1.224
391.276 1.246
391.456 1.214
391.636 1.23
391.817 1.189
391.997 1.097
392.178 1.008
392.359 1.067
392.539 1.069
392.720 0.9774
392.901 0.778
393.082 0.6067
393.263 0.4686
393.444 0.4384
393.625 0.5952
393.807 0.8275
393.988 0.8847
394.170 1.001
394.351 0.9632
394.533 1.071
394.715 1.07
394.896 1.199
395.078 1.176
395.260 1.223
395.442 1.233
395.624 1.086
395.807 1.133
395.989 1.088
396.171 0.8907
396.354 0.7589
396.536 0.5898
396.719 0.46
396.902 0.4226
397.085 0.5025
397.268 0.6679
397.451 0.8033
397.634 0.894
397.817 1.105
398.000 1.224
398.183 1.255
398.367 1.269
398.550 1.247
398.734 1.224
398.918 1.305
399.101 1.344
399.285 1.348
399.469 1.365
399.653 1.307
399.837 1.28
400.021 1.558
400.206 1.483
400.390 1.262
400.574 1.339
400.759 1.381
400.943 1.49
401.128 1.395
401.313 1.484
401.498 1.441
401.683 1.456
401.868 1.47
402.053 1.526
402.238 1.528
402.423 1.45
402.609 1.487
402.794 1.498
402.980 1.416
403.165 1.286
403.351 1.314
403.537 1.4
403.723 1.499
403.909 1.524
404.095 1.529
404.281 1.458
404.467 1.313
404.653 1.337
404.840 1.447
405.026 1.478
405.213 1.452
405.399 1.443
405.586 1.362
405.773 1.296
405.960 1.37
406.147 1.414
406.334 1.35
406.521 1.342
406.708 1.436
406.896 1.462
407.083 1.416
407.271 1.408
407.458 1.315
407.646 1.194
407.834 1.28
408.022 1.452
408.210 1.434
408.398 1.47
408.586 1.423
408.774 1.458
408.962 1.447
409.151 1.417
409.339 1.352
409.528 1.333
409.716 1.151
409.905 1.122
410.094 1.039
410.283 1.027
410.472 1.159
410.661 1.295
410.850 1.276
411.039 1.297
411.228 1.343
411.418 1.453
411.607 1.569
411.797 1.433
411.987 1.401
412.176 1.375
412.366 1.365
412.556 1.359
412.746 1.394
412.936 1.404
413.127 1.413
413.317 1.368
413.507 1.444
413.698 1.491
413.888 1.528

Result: 0.26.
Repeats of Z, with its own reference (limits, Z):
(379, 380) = 0.06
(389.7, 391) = 0.19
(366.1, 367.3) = 0.03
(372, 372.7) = 0.21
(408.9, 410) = 0.45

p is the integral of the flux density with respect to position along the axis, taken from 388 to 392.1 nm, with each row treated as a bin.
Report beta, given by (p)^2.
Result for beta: 17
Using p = 4.2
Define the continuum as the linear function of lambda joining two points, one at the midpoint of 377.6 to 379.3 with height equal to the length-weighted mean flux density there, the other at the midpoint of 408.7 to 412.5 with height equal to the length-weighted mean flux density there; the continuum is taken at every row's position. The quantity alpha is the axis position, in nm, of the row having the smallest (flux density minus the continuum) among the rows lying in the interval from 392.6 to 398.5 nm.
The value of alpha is 396.902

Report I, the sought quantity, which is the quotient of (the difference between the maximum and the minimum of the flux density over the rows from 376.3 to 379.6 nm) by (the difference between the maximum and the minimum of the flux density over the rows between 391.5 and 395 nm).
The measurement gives 0.6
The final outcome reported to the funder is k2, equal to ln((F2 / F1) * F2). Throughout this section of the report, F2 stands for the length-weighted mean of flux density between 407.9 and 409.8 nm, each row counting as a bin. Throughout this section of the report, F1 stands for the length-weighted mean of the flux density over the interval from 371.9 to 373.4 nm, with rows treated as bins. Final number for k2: 0.6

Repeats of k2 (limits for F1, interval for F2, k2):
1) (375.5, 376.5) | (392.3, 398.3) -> -0.1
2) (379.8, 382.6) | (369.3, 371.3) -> -0.4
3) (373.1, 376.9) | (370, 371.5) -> -0.1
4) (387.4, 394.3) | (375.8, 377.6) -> -0.3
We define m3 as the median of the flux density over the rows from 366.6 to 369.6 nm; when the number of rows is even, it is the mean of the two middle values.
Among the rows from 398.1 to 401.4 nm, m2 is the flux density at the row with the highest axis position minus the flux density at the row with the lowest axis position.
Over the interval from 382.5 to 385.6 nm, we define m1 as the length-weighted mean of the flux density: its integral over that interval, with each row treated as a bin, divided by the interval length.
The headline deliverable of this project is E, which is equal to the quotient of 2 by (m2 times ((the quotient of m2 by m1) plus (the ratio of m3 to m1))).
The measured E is 7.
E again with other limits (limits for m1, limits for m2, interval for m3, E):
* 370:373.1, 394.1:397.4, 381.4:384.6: -12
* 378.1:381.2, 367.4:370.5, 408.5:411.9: -22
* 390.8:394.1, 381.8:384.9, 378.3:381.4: 27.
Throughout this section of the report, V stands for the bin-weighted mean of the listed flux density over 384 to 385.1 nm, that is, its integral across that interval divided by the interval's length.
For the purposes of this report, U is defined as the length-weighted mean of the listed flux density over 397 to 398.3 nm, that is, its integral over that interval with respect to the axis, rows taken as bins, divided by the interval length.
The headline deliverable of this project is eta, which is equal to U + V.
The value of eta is 1.8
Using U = 0.93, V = 0.92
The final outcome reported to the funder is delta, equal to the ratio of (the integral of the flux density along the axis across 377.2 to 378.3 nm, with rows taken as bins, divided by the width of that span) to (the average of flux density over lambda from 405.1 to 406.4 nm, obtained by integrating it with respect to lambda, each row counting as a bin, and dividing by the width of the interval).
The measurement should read 0.7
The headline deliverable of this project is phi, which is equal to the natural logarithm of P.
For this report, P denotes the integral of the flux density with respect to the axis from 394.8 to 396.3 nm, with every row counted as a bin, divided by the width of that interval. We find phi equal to 0.1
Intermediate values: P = 1.1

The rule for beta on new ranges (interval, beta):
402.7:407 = 37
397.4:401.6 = 30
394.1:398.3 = 16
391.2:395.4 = 17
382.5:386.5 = 12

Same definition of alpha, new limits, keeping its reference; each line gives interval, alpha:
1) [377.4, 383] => 379.912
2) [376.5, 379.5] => 377.123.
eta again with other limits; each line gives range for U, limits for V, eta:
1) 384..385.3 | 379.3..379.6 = 1.8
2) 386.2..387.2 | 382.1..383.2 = 1.8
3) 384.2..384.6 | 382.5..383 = 1.7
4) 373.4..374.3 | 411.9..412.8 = 2.1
